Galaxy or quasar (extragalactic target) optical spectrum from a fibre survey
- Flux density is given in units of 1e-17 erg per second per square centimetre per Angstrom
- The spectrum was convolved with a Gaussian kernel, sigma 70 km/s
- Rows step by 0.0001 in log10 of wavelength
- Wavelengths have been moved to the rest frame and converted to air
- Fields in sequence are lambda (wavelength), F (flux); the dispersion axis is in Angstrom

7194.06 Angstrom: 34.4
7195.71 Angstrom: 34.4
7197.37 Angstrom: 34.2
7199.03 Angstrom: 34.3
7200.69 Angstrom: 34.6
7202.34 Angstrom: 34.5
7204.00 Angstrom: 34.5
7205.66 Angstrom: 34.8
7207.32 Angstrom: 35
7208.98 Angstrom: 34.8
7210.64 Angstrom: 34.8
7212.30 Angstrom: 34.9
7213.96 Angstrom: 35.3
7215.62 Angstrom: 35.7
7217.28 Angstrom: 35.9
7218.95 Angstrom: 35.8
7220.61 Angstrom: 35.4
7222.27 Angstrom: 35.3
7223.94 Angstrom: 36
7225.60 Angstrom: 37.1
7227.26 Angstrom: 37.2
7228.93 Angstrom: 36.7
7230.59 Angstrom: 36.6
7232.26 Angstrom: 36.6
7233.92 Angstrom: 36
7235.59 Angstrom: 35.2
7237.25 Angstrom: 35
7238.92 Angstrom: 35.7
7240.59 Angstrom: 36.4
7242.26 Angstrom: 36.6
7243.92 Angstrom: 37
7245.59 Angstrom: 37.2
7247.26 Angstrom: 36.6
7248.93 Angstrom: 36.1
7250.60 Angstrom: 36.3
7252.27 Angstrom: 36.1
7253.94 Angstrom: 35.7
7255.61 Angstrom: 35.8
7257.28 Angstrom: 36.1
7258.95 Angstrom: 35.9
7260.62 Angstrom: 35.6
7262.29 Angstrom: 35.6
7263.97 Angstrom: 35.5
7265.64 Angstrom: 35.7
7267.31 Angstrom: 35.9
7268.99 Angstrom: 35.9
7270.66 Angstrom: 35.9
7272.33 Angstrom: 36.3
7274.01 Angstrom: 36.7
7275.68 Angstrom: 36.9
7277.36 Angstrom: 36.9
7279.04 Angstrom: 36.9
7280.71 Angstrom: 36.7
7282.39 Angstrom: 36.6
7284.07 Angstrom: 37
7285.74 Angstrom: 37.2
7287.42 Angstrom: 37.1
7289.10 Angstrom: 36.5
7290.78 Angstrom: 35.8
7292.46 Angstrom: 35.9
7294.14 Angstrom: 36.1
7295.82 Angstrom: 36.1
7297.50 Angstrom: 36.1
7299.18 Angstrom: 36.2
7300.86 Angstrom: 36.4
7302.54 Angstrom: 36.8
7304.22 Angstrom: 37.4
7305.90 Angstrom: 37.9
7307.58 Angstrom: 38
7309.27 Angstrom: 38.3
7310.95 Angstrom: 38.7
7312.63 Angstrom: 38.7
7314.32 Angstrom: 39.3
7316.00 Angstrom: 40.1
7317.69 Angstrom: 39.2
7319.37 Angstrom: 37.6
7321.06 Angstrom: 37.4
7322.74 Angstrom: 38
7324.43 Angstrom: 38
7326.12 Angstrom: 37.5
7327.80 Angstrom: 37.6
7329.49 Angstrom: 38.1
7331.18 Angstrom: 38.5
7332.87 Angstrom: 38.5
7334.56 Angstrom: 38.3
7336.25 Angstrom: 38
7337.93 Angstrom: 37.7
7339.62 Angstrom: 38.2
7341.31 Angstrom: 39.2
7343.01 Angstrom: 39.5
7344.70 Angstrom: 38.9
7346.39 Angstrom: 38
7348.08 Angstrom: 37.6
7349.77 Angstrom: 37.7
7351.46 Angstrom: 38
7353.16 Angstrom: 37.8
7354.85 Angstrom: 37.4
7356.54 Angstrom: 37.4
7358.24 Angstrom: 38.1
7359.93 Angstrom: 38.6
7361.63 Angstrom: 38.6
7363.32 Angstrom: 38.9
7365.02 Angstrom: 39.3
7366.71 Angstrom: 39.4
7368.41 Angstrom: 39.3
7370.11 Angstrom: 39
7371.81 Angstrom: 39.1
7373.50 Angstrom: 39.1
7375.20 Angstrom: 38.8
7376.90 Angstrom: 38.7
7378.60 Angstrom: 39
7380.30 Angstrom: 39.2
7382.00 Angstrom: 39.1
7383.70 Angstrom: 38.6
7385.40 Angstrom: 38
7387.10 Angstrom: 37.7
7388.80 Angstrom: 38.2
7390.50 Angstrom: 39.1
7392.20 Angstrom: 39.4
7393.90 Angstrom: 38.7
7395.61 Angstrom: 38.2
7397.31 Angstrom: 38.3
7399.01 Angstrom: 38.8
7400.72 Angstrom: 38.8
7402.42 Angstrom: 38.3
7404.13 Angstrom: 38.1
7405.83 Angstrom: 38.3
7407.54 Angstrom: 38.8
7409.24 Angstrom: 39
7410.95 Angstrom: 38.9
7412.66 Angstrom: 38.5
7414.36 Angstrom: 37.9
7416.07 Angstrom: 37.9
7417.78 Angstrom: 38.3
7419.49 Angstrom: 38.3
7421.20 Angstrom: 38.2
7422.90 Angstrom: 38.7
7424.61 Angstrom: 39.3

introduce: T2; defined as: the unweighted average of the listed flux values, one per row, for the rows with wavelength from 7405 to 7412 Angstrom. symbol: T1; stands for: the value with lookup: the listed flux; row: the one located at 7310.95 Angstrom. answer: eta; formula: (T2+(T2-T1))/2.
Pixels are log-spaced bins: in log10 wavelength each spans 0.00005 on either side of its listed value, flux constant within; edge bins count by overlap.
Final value 19.4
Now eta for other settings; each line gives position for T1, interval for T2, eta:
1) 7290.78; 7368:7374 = 21.2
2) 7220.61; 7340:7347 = 21.2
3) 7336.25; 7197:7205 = 15.4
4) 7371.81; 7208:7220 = 15.8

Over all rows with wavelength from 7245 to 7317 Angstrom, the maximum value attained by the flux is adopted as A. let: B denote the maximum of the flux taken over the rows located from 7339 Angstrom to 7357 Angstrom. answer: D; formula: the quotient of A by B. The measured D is 1.02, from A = 40.1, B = 39.5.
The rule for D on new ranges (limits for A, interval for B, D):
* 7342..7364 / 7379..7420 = 1.00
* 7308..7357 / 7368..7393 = 1.02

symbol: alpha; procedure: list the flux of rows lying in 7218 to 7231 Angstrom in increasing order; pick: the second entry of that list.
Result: 35.4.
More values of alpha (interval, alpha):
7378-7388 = 38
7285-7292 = 36.5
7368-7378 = 38.8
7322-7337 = 37.6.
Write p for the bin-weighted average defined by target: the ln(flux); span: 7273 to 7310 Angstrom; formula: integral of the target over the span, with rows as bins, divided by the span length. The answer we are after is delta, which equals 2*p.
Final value 7.21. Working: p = 3.60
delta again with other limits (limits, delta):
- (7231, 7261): 7.17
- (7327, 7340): 7.28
